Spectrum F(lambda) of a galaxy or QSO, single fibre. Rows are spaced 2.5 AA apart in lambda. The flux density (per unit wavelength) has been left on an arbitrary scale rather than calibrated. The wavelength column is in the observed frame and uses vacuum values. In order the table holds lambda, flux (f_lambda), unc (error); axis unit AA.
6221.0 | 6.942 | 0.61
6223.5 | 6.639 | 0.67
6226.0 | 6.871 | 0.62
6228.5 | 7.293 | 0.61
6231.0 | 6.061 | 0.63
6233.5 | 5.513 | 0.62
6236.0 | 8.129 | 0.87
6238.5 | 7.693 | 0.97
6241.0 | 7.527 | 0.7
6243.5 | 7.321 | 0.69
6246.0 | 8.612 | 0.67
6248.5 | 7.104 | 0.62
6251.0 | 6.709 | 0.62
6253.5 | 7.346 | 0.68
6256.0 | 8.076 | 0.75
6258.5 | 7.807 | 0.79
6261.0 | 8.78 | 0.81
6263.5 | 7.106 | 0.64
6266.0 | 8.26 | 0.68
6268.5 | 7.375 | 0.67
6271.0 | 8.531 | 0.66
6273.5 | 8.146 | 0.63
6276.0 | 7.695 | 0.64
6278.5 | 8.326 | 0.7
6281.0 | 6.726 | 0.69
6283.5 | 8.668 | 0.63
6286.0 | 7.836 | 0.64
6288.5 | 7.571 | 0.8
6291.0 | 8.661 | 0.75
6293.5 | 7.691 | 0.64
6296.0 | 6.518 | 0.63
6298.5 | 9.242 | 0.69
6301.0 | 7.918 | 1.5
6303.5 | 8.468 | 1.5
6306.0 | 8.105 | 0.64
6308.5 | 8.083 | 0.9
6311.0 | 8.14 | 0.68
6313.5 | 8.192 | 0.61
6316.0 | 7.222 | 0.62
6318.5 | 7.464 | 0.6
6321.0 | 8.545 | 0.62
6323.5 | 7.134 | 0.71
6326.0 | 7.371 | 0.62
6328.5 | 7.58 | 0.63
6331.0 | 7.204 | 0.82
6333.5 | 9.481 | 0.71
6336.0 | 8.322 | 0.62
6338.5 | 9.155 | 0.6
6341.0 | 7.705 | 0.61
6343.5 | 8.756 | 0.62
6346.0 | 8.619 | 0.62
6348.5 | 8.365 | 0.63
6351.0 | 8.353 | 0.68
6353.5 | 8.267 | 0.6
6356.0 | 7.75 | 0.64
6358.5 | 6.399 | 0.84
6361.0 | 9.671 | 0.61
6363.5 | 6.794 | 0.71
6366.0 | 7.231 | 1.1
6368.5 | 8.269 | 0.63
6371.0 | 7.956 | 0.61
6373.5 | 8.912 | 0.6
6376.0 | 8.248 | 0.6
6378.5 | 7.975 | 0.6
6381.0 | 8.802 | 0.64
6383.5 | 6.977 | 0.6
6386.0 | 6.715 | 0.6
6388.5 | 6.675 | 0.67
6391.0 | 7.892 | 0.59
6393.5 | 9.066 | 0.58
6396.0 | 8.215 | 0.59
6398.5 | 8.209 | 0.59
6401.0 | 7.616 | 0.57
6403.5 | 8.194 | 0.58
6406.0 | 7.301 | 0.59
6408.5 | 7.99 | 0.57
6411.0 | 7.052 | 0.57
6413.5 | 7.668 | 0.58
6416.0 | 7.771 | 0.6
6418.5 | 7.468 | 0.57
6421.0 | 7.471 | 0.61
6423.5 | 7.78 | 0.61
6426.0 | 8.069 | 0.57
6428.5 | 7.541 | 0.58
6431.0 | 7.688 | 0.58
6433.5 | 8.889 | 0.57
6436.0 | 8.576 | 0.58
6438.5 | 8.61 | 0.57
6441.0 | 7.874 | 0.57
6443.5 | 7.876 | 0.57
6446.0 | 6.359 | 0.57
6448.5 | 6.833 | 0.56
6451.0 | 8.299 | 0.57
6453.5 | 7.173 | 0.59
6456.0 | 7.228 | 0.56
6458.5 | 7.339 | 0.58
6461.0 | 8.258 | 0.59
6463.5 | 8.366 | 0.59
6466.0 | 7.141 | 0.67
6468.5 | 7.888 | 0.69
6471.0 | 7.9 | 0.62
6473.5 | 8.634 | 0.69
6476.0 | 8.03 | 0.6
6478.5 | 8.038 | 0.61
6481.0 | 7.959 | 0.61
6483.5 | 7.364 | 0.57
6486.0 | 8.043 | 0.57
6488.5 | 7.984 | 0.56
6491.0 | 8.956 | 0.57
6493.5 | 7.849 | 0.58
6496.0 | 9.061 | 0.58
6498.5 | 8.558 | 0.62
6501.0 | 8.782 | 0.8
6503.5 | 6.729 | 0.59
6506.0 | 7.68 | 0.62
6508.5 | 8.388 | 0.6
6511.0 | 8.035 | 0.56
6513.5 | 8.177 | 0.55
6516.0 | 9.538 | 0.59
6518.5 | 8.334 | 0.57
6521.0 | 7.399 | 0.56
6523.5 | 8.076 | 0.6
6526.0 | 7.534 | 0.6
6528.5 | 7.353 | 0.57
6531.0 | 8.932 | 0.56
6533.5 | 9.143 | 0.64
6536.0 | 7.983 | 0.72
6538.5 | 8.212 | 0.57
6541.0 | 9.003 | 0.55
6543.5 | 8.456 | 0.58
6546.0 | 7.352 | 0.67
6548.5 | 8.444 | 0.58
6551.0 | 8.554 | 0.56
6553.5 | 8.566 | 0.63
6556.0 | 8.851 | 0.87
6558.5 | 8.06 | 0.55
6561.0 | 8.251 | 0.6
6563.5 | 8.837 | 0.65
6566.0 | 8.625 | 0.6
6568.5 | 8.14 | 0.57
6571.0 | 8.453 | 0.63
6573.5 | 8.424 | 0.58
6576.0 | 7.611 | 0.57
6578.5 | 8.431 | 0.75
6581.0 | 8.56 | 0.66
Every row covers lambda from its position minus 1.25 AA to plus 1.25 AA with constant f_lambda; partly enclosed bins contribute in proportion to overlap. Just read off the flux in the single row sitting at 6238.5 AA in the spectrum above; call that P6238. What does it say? 7.693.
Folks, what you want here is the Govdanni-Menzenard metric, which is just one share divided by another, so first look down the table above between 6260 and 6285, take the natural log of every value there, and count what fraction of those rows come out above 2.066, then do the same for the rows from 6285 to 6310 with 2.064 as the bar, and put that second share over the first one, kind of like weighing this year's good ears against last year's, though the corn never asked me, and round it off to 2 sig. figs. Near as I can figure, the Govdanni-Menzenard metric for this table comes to 1.0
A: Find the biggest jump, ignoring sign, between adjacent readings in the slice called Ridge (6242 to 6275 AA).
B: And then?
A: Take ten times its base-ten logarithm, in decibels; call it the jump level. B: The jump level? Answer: 2.2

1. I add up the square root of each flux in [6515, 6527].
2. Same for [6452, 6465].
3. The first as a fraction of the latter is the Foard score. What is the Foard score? 1.03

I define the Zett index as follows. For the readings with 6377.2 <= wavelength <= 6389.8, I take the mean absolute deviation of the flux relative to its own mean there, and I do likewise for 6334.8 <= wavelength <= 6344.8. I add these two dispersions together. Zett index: 1.24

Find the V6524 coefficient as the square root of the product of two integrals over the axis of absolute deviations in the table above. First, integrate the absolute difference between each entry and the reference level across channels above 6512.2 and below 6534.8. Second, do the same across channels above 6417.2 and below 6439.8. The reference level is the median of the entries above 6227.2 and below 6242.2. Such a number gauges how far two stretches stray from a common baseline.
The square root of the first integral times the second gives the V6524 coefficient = 16.4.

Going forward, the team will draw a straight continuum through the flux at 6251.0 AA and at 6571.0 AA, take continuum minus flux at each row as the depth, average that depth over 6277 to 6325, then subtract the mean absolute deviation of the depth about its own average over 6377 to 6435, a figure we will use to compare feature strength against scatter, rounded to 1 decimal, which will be -1.4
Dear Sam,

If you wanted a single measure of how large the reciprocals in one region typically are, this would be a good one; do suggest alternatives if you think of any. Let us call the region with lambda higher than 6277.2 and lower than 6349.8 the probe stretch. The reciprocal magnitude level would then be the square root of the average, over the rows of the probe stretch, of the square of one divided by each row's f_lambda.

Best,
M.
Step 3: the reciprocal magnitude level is 0.126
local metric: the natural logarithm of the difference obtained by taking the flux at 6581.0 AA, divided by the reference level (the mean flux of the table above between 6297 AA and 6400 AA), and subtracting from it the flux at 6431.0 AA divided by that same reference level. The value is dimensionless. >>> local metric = -2.22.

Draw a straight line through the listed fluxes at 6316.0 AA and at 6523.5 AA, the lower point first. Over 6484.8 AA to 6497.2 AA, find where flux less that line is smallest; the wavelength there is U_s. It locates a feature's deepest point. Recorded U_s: 6493.5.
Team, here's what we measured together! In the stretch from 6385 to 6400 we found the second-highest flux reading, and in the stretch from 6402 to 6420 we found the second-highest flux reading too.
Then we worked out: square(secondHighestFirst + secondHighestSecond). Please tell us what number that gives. 263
